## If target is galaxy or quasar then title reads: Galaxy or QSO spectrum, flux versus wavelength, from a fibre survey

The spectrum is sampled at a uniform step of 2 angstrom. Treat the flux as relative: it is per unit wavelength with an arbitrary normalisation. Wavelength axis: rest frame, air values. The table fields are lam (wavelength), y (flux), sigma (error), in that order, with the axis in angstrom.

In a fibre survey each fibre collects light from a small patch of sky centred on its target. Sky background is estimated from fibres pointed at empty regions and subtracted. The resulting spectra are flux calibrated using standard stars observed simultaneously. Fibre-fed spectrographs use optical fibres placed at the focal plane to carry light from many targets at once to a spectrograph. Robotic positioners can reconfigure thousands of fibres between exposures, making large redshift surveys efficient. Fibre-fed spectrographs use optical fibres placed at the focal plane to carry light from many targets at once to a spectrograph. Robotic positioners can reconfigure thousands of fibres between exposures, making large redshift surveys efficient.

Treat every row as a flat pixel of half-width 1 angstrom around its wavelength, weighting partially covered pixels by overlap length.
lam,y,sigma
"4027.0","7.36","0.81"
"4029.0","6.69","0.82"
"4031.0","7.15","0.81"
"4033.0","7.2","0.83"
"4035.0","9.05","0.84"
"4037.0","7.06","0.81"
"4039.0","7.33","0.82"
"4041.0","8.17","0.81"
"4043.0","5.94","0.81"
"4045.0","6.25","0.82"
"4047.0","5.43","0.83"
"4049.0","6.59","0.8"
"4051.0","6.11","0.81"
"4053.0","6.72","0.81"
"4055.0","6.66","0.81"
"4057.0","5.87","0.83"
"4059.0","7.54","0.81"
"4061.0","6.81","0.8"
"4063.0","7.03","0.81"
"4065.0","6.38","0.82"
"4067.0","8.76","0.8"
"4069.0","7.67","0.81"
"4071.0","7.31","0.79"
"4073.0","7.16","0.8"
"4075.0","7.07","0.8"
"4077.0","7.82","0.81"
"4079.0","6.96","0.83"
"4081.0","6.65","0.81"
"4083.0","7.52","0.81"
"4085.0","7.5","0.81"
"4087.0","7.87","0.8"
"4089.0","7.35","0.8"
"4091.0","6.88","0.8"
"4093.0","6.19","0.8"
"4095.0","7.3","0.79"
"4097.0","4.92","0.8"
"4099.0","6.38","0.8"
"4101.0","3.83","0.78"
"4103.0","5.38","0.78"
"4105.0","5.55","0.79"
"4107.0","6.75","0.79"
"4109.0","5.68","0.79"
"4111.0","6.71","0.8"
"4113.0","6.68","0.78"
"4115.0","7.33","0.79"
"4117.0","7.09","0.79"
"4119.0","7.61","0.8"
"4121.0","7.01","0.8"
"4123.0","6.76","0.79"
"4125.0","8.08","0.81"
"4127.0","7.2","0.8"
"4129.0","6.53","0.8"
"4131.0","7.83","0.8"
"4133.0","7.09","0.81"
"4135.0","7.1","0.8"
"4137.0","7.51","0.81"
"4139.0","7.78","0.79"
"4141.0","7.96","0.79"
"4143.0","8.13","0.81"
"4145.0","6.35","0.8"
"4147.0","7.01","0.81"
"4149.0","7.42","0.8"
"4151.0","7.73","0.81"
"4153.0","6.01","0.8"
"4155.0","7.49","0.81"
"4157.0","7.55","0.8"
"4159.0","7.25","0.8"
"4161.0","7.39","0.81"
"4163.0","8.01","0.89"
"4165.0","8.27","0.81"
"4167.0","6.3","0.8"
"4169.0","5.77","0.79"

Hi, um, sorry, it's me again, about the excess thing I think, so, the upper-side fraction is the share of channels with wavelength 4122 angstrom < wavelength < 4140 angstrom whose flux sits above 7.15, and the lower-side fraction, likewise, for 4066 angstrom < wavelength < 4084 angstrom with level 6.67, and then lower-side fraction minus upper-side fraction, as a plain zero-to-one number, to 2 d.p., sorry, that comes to 0.33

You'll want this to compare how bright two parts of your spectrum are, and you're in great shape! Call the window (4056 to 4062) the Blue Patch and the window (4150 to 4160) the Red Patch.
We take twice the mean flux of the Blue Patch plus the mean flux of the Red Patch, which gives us 20.7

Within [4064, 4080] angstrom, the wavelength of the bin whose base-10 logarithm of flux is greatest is 4067.0 angstrom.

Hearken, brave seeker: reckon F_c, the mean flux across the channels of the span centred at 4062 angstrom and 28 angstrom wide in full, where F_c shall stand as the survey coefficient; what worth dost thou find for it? 6.98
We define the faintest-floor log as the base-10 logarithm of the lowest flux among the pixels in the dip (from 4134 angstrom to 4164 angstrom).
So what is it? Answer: 0.78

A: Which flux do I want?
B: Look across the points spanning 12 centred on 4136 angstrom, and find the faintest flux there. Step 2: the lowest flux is 7.09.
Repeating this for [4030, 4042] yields 7.06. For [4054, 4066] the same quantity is 5.87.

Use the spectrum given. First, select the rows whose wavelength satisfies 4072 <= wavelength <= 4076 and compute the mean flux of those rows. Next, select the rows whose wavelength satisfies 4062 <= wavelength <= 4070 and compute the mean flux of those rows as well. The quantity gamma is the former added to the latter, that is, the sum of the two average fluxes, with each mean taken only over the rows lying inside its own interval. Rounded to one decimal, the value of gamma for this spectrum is 14.6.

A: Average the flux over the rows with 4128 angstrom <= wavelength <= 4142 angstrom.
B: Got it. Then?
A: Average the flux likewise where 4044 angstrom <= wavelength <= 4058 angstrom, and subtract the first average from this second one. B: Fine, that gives -1.2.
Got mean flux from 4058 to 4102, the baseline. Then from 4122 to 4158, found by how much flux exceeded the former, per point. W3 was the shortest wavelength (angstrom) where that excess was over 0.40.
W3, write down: 4125.0 angstrom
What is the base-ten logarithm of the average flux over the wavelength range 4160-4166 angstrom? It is 0.90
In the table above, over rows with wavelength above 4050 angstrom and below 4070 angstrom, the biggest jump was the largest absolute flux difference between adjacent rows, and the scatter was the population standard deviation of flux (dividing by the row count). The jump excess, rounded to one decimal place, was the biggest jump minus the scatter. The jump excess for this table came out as 1.6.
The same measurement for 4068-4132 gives 1.6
